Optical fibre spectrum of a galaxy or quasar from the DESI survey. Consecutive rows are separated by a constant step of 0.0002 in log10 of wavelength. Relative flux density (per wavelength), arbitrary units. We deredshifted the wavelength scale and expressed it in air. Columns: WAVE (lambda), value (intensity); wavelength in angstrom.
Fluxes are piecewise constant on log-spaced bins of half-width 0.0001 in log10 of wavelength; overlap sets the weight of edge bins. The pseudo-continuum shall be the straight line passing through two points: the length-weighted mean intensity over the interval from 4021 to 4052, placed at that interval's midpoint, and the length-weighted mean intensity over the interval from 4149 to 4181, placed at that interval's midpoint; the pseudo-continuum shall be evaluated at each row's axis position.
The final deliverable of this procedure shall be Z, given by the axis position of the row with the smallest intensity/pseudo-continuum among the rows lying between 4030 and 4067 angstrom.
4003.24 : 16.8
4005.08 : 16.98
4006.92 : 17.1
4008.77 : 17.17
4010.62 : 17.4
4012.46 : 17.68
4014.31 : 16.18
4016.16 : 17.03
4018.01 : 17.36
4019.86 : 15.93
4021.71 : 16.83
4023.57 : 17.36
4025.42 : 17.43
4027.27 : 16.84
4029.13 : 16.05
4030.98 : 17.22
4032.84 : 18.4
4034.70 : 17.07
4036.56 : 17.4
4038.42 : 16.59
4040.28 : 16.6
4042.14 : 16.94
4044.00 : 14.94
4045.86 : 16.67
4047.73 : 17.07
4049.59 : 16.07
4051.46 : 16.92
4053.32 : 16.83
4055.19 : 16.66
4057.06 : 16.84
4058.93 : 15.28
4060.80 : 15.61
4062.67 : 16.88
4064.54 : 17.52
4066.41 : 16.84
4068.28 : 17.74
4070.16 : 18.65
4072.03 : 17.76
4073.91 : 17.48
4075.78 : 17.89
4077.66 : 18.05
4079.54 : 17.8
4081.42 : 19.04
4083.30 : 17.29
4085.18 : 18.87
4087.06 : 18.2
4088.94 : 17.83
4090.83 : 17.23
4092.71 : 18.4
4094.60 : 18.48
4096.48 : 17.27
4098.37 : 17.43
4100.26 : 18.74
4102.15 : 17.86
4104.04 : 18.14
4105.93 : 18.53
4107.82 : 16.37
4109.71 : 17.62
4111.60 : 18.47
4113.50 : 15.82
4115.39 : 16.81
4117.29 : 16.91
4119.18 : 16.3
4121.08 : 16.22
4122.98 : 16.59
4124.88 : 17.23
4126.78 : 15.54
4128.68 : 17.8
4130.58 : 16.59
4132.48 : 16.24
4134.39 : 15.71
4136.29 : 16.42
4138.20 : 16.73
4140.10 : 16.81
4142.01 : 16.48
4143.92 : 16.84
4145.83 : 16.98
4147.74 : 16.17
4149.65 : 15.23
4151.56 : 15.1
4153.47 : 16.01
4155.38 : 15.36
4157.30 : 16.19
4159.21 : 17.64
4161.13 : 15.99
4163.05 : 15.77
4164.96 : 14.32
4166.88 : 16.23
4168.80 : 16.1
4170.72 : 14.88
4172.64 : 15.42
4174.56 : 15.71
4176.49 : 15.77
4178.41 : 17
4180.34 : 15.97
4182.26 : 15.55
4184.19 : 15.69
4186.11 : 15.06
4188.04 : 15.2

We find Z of 4044.00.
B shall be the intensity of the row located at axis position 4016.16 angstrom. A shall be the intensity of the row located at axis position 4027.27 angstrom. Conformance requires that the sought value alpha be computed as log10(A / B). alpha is -0.005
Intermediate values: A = 16.84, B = 17.03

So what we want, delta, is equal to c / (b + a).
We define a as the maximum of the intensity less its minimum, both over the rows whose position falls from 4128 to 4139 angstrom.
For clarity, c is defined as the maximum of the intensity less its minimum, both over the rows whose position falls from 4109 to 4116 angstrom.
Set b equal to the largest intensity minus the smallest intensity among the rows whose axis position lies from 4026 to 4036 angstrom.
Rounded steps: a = 2.1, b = 2.35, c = 2.65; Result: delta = 0.60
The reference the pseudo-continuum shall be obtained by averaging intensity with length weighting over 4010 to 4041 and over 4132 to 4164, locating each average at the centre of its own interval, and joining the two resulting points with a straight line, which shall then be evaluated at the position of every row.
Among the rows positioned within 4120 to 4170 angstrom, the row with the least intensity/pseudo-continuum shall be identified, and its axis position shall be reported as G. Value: 4164.96 angstrom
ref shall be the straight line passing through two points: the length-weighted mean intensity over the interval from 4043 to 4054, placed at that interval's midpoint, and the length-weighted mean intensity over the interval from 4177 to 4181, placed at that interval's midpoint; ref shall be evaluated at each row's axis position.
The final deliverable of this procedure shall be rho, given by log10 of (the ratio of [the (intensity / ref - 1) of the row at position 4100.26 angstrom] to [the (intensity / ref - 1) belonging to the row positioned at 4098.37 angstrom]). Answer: 0.36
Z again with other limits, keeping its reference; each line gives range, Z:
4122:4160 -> 4151.56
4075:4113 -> 4107.82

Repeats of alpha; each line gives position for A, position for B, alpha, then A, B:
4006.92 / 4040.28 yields 0.013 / 17.1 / 16.6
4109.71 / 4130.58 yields 0.026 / 17.62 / 16.59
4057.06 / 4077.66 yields -0.030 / 16.84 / 18.05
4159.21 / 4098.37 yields 0.005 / 17.64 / 17.43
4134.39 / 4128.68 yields -0.054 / 15.71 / 17.8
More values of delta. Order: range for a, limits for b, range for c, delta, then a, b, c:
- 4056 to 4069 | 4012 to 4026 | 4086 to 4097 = 0.30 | 2.5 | 1.75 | 1.25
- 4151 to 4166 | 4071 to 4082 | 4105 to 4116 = 0.56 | 3.3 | 1.56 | 2.71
